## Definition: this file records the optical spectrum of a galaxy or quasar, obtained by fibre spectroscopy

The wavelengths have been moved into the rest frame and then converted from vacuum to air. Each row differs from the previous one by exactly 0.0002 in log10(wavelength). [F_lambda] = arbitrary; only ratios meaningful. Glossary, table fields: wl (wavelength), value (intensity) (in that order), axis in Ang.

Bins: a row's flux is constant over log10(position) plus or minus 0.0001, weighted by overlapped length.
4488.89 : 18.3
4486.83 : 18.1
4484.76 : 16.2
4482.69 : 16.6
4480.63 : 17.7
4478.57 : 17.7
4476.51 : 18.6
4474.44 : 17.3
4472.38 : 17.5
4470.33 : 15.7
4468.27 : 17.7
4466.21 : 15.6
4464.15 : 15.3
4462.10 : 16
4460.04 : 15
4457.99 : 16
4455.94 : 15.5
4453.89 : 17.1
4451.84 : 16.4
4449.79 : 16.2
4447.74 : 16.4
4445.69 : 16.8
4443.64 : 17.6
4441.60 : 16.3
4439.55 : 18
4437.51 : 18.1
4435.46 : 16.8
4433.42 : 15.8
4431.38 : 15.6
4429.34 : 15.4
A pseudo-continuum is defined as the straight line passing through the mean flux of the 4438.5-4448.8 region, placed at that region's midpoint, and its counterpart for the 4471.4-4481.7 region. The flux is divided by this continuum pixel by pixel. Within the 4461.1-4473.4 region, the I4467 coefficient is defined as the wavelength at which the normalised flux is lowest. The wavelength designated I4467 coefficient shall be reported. 4464.15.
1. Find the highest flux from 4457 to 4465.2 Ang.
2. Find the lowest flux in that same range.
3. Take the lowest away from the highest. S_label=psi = 1.0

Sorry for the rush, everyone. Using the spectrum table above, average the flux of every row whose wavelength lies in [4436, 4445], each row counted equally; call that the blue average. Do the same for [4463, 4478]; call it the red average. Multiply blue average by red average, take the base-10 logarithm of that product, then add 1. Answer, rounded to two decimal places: 3.47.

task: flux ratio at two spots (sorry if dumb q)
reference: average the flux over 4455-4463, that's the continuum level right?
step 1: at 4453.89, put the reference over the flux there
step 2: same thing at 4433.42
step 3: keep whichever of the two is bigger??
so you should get 0.99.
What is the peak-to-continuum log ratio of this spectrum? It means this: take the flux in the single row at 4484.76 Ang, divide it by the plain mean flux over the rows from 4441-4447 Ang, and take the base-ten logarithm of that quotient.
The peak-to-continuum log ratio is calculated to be -0.02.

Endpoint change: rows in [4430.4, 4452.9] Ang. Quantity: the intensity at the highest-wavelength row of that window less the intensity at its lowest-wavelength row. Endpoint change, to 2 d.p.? 0.80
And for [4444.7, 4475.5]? 0.50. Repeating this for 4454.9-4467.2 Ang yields 0.10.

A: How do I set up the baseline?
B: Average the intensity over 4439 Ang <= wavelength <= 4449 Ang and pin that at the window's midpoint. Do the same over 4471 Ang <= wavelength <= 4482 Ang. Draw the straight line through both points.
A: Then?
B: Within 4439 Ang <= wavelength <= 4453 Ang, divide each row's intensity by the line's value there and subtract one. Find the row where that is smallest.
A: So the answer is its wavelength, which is 4449.79 Ang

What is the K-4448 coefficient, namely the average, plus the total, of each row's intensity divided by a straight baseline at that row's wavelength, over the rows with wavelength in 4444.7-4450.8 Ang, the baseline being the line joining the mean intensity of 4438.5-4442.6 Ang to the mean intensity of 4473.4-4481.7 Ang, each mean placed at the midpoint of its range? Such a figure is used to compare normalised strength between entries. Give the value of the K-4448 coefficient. 3.81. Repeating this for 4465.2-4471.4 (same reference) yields 3.70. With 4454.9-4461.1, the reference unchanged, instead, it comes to 3.55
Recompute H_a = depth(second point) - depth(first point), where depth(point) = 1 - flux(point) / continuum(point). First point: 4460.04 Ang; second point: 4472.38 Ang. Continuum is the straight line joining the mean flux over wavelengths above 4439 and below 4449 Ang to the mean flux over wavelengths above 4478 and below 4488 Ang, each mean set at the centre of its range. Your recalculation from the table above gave -0.14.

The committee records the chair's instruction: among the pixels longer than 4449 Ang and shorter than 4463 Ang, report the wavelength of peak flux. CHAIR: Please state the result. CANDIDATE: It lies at 4453.89 Ang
